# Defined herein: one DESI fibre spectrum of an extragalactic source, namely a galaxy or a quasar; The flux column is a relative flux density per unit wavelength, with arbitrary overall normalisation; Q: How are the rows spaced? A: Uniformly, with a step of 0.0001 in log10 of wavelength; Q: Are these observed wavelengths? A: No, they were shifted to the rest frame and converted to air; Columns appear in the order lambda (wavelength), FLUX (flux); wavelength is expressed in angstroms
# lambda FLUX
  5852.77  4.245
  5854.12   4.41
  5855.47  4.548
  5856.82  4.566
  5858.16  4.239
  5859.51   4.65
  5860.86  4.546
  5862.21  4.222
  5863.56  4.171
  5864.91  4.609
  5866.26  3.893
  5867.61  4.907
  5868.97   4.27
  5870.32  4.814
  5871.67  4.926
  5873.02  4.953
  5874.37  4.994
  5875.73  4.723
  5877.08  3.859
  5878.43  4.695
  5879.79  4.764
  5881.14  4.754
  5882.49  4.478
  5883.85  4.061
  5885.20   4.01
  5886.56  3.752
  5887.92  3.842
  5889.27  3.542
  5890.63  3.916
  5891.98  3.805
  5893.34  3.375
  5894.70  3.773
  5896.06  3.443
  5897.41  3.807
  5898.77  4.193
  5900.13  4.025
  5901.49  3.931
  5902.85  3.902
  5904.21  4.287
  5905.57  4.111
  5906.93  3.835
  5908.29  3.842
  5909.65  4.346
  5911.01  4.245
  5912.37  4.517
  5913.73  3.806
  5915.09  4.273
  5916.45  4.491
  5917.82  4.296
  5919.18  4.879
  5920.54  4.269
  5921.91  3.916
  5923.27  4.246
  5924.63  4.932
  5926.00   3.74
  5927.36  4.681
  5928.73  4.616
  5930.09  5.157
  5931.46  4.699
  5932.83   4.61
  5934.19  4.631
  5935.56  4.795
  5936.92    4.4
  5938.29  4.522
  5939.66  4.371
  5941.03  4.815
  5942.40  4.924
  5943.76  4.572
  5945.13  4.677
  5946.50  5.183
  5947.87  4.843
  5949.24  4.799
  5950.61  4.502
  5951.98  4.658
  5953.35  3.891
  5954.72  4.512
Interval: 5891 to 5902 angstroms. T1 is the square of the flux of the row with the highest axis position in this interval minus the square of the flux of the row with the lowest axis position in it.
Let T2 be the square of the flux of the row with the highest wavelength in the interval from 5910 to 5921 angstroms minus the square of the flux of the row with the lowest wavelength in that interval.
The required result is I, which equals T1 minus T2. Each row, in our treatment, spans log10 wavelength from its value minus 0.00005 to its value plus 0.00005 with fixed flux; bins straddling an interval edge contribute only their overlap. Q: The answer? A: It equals 0.8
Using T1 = 1.0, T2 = 0.2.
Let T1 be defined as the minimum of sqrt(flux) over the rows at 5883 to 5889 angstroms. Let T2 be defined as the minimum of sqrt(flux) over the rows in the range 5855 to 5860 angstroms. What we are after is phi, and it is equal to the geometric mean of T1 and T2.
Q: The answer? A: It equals 2.00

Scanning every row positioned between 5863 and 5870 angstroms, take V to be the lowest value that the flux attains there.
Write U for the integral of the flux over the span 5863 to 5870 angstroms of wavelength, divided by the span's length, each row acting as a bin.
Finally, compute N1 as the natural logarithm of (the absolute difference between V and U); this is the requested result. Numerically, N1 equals -0.7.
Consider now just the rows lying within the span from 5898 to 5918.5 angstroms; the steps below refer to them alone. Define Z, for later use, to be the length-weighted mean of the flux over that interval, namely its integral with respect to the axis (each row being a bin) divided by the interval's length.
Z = 4.1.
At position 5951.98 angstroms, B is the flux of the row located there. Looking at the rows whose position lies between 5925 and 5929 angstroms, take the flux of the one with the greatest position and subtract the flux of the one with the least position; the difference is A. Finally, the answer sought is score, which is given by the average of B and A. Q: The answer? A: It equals 2.8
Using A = 0.9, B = 4.658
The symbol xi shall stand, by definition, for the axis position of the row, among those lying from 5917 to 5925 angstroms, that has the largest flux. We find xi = 5924.63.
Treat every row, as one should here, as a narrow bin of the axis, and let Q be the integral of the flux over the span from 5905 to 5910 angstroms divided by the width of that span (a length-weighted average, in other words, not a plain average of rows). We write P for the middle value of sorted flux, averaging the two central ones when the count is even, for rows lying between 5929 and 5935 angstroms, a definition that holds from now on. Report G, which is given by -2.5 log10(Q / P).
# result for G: 0.16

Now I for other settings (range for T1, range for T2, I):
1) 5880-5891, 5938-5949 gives -10.3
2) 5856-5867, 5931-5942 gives -6.8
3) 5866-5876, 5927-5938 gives 9.7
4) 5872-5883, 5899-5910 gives -7.2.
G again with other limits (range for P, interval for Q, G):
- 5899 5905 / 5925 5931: -0.15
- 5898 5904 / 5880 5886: -0.10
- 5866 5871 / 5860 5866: 0.04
